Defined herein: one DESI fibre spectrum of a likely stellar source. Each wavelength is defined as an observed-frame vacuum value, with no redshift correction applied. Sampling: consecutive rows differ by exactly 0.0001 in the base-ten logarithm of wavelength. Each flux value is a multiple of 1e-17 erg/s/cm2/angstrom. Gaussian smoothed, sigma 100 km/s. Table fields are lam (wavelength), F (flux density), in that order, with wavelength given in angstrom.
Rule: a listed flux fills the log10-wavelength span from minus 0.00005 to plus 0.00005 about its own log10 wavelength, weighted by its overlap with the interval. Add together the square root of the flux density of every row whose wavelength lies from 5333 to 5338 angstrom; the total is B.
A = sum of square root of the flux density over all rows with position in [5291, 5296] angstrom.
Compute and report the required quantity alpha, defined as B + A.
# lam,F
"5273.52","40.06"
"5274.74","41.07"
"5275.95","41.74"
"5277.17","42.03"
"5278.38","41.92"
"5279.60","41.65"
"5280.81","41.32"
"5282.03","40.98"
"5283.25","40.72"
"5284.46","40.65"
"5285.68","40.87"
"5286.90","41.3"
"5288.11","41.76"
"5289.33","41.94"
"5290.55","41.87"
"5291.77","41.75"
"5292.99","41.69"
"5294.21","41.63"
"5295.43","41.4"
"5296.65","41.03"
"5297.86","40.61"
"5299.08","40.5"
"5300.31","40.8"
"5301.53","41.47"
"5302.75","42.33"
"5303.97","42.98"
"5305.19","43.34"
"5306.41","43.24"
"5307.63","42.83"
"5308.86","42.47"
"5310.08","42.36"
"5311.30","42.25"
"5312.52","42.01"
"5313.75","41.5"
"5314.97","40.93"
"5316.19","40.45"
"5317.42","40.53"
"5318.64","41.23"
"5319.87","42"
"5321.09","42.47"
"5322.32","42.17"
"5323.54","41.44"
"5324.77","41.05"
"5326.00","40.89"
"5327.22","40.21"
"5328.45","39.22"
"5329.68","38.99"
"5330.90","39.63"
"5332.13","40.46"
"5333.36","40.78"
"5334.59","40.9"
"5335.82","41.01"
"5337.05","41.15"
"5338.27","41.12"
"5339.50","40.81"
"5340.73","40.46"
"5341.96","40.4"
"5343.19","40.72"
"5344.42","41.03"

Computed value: 51.4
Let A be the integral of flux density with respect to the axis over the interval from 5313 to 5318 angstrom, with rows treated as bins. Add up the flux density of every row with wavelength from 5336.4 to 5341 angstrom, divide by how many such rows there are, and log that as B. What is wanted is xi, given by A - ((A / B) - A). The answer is 403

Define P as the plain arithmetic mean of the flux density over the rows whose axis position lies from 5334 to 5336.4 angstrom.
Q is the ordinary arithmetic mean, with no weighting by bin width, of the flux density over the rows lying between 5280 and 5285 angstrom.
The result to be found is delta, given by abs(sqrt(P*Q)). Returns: 40.9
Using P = 41.0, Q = 40.9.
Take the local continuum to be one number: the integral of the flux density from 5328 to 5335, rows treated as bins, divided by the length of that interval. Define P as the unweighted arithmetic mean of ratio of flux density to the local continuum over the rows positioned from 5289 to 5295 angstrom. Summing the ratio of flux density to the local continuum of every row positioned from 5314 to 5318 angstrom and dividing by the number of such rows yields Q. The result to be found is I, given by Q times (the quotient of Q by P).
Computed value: 0.99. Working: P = 1.04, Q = 1.02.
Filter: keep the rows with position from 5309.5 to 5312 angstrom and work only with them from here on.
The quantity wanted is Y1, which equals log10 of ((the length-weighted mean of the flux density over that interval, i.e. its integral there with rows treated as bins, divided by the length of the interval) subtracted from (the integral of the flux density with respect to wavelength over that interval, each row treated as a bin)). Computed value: 1.80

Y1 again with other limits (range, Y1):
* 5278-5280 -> 1.62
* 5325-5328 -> 1.91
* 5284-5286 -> 1.61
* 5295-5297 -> 1.62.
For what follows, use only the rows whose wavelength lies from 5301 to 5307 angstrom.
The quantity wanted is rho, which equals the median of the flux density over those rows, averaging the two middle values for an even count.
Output 42.98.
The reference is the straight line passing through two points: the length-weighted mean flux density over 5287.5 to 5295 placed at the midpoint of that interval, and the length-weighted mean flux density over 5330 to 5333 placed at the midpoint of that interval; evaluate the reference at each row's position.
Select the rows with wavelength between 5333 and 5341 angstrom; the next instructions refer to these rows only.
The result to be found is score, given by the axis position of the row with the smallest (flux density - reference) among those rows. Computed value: 5340.73 angstrom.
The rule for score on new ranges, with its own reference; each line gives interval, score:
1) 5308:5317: 5316.19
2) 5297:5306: 5299.08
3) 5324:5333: 5329.68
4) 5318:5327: 5326.00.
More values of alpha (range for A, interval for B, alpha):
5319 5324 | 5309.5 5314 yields 51.9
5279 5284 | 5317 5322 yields 51.4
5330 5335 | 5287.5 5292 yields 51.3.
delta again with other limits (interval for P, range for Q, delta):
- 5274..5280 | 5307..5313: 42.0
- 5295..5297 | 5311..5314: 41.6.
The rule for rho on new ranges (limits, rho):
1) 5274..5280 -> 41.74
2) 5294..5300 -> 41.03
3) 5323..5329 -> 40.89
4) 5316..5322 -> 41.23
